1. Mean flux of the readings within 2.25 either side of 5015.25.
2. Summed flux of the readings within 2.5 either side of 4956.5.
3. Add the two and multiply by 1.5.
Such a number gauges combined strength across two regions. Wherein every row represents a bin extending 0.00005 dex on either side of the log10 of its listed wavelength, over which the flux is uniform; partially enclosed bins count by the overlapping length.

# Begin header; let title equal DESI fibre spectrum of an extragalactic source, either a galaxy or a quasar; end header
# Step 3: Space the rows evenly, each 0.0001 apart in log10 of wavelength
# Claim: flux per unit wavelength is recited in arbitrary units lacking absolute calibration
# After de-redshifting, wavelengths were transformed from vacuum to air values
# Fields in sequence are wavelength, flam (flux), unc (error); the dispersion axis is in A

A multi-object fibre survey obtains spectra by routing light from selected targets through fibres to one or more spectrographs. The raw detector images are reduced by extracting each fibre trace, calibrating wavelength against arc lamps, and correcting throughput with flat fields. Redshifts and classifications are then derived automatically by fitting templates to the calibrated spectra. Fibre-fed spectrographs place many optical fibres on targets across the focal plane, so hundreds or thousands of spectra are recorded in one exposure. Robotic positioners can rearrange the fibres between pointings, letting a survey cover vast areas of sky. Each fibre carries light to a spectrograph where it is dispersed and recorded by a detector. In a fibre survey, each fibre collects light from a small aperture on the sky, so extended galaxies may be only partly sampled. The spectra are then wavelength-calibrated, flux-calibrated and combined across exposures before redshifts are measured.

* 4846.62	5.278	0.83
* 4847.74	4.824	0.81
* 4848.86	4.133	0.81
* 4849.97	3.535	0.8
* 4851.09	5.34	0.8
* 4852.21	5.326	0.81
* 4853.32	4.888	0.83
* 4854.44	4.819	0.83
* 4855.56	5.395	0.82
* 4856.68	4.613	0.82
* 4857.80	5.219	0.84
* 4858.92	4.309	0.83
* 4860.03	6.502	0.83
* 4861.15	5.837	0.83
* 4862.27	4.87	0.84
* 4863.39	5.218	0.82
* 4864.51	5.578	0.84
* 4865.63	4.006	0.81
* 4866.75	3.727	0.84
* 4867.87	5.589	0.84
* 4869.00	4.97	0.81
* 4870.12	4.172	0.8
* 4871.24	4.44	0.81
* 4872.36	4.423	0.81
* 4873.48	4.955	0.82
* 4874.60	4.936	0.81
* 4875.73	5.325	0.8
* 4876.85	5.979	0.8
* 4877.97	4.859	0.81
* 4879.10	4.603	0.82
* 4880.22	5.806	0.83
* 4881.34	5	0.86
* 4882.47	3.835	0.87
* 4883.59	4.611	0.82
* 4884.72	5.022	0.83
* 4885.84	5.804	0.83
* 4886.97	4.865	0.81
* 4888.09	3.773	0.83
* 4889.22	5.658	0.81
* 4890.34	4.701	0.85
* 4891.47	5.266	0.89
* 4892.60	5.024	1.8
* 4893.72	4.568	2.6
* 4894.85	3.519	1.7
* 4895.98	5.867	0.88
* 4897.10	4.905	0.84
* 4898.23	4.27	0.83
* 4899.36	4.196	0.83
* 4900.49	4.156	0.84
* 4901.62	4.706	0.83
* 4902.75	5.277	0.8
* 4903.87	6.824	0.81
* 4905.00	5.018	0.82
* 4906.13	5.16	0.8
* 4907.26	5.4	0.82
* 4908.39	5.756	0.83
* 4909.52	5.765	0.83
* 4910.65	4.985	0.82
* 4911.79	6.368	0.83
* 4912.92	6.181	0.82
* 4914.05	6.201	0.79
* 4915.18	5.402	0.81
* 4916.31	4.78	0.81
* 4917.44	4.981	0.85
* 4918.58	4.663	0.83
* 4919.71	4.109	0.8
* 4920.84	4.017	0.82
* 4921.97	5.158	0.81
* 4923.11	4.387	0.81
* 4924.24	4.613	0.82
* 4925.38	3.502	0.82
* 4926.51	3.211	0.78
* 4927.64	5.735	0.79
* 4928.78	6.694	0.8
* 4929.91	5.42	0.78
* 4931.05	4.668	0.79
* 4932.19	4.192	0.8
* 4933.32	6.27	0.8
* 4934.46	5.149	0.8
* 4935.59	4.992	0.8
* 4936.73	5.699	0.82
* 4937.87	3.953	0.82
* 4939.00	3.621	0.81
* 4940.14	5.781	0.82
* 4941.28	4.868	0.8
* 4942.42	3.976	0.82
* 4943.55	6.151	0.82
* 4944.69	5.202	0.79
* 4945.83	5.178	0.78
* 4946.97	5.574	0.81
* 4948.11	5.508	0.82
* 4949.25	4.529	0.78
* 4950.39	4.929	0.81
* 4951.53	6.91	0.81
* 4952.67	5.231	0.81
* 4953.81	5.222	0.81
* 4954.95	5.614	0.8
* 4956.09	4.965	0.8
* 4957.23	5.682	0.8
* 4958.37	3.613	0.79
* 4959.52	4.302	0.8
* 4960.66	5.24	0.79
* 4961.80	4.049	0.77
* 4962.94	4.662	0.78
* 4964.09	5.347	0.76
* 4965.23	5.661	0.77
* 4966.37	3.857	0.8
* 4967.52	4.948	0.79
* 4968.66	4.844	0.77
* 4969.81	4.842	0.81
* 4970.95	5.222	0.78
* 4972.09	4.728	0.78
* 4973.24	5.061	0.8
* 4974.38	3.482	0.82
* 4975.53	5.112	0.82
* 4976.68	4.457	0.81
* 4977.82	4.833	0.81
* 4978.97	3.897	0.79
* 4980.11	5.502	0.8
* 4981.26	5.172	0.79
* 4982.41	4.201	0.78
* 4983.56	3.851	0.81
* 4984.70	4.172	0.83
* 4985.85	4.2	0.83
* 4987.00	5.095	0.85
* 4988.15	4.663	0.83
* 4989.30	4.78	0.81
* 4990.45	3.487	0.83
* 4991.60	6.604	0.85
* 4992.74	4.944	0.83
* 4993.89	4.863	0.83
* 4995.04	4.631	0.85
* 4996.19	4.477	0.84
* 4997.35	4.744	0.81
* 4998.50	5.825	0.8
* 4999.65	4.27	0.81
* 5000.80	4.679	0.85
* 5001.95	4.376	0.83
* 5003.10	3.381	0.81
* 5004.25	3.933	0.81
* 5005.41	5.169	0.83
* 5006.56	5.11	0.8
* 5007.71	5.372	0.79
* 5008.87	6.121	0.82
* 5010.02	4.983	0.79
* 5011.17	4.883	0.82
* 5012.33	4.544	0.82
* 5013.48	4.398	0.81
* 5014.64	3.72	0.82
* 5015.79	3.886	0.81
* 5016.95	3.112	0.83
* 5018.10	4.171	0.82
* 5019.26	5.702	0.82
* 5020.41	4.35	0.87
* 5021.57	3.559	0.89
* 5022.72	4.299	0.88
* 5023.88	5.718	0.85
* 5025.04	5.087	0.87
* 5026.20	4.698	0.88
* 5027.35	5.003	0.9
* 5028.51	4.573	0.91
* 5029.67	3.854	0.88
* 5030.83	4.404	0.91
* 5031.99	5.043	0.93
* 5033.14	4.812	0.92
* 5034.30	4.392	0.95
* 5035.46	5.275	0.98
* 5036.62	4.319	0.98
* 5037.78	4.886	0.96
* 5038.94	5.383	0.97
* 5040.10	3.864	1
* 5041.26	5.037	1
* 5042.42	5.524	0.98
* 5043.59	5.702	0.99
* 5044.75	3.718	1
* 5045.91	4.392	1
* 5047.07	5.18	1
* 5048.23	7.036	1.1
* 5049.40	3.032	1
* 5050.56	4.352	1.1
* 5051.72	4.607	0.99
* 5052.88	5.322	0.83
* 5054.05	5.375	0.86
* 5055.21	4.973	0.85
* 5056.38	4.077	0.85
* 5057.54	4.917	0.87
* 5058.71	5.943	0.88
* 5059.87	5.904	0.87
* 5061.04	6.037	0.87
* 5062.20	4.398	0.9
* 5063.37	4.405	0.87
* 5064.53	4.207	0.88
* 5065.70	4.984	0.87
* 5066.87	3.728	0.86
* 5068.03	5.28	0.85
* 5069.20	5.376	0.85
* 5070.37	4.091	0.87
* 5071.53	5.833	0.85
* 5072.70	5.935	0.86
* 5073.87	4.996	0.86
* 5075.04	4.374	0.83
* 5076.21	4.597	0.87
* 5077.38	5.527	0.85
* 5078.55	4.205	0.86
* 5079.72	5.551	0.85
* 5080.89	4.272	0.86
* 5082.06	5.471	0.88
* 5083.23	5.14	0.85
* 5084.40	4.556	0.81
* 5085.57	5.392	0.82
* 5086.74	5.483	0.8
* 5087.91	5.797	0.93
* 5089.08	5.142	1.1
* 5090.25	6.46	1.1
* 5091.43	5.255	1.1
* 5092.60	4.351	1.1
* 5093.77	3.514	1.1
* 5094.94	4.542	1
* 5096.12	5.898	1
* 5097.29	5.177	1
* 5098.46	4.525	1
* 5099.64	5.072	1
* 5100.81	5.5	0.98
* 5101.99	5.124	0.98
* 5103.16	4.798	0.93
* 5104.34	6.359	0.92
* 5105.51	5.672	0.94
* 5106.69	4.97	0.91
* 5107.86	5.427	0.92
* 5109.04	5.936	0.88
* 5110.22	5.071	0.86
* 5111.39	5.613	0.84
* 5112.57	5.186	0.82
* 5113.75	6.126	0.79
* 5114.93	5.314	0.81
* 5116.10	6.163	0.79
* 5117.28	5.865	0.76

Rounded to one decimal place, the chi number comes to 35.5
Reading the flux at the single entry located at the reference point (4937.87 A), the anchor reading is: 3.953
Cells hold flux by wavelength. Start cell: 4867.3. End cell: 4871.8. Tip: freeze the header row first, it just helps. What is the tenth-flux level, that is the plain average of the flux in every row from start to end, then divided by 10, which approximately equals 0.479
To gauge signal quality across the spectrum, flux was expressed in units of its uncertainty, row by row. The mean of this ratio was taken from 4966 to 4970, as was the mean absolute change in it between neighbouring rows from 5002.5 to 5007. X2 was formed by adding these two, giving 6.6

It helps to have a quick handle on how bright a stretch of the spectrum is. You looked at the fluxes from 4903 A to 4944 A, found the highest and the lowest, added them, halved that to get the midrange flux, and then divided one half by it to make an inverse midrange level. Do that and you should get 0.100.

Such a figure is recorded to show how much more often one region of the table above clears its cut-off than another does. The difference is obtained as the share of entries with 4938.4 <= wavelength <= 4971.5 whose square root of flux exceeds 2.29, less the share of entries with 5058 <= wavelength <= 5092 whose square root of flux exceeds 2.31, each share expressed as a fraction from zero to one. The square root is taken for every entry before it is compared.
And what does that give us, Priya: -0.14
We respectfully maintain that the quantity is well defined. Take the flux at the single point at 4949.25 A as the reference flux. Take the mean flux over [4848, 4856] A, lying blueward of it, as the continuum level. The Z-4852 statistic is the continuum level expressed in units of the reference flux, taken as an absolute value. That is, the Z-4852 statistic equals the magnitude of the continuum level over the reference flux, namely 1.1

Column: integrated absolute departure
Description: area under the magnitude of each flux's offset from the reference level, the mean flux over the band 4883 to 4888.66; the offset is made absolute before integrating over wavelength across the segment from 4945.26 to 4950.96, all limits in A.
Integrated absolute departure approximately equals 2.5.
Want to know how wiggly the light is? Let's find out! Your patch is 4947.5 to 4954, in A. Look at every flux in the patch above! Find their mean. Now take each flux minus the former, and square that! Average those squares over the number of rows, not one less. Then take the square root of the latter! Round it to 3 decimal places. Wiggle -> 0.745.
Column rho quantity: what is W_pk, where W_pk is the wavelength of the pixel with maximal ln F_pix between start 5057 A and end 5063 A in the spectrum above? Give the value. 5061.04 A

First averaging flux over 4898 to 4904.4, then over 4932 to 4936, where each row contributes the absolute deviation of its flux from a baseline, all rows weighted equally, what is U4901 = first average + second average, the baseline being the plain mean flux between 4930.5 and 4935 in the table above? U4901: 1.4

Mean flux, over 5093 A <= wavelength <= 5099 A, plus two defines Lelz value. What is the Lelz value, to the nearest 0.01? 6.73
